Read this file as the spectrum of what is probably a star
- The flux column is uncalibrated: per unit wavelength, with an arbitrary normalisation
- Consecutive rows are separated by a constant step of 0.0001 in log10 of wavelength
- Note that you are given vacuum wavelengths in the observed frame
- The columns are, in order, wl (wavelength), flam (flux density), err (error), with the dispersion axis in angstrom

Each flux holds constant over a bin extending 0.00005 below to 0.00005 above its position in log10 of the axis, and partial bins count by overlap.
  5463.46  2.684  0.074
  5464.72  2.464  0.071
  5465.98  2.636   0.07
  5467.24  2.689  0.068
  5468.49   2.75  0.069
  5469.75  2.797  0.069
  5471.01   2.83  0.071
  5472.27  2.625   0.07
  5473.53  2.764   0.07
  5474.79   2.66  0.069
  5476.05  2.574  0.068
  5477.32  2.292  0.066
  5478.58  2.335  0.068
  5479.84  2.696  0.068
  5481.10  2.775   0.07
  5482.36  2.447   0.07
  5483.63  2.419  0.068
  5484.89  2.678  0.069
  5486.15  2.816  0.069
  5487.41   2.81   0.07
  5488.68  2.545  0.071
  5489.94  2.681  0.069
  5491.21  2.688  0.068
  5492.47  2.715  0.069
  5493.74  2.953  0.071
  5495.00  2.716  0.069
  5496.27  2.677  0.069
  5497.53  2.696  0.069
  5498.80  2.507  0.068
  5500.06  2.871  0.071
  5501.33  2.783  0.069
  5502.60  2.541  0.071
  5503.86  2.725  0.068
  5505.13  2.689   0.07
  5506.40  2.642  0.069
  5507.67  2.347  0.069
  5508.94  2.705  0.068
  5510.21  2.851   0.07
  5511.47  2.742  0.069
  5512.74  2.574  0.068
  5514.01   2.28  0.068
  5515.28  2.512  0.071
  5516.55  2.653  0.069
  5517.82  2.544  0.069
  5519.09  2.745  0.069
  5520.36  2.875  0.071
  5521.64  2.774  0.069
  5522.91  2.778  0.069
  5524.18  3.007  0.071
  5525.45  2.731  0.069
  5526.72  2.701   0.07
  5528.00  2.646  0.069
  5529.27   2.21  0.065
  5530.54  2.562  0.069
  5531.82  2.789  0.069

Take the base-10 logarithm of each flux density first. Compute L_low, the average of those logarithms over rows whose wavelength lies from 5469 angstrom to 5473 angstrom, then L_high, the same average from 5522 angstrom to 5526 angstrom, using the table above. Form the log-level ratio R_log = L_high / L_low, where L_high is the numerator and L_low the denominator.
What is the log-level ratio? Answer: 1.03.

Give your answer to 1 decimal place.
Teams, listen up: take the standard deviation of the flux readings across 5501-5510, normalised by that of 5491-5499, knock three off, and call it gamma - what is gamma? -1.9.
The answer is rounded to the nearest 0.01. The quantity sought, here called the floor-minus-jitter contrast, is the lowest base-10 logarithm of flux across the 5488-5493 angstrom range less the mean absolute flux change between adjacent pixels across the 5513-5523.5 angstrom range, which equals 0.27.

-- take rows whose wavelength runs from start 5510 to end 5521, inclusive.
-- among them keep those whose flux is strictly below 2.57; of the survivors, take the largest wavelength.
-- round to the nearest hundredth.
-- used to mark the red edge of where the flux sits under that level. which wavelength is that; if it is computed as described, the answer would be 5517.82 angstrom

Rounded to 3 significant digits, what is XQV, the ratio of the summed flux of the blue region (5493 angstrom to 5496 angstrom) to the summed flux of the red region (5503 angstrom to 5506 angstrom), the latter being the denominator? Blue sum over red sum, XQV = 1.05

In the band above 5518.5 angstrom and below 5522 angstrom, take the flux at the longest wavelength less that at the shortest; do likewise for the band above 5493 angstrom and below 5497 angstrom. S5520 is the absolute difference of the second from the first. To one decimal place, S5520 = 0.3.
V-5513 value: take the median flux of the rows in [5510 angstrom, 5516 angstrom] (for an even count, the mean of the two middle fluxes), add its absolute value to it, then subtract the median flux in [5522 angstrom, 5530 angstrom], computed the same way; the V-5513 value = 2.43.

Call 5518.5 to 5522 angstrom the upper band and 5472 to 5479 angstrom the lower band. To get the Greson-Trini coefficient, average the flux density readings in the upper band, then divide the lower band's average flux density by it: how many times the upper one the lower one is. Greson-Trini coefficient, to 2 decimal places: 0.91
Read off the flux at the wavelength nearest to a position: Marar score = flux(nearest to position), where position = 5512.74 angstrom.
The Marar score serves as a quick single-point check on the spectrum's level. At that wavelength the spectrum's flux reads 2.574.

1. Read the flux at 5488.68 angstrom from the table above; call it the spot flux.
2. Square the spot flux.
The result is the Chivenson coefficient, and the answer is 6.5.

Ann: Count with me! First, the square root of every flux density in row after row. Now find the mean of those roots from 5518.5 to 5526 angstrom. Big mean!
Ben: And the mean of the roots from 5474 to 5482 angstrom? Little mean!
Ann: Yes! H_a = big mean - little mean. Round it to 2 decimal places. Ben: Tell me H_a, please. 0.08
